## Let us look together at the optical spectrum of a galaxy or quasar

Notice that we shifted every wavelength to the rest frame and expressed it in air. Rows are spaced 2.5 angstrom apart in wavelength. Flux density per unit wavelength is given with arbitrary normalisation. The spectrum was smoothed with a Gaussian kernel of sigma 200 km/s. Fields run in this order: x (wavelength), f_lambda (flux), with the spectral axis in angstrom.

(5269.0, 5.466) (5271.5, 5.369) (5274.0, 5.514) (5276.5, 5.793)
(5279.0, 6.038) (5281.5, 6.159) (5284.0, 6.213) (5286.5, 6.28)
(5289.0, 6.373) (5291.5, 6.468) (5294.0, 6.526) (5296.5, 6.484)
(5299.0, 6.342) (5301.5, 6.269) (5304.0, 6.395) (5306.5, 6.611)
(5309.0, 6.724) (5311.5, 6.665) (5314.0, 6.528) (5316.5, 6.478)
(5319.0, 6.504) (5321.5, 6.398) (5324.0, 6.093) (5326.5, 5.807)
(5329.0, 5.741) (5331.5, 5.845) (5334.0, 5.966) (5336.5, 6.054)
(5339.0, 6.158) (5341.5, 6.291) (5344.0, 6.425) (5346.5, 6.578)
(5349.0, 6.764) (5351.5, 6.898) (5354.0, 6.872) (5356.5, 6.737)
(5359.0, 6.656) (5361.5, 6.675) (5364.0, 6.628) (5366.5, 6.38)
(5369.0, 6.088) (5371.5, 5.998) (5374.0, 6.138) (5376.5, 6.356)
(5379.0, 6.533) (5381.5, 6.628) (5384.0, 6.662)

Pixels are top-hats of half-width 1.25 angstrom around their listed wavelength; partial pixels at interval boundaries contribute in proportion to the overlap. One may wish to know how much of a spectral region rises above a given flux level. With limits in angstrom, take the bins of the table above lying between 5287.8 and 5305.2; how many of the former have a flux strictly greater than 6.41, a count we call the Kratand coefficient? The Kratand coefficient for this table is 3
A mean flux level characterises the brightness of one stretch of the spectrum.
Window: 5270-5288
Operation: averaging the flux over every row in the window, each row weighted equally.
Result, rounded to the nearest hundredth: 5.91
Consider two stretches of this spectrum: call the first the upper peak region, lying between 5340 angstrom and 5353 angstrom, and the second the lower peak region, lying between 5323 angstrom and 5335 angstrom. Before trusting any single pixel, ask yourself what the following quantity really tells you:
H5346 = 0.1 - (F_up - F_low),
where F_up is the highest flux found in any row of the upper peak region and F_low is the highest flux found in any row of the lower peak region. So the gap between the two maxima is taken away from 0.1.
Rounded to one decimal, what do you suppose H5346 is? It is -0.7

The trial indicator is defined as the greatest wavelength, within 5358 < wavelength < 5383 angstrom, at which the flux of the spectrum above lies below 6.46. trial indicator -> 5376.5 angstrom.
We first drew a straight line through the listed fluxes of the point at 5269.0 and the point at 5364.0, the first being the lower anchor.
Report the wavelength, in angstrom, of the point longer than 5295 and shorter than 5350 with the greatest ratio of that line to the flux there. 5329.0 angstrom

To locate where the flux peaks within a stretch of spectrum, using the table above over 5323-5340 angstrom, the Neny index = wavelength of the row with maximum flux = 5339.0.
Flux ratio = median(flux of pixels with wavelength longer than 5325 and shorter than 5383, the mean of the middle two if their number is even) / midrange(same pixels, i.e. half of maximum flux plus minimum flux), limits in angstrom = 1.01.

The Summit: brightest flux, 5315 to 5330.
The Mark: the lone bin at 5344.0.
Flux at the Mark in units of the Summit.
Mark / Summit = 0.99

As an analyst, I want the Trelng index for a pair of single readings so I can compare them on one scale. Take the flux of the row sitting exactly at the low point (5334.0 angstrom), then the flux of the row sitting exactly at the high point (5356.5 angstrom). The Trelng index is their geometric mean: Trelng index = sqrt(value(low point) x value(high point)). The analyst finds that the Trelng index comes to 6.3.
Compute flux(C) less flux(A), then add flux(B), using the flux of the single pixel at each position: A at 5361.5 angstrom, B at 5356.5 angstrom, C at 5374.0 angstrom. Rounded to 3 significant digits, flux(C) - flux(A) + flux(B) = 6.20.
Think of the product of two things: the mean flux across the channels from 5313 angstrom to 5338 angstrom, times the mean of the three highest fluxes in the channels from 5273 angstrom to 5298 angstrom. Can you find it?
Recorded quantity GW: 39.9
